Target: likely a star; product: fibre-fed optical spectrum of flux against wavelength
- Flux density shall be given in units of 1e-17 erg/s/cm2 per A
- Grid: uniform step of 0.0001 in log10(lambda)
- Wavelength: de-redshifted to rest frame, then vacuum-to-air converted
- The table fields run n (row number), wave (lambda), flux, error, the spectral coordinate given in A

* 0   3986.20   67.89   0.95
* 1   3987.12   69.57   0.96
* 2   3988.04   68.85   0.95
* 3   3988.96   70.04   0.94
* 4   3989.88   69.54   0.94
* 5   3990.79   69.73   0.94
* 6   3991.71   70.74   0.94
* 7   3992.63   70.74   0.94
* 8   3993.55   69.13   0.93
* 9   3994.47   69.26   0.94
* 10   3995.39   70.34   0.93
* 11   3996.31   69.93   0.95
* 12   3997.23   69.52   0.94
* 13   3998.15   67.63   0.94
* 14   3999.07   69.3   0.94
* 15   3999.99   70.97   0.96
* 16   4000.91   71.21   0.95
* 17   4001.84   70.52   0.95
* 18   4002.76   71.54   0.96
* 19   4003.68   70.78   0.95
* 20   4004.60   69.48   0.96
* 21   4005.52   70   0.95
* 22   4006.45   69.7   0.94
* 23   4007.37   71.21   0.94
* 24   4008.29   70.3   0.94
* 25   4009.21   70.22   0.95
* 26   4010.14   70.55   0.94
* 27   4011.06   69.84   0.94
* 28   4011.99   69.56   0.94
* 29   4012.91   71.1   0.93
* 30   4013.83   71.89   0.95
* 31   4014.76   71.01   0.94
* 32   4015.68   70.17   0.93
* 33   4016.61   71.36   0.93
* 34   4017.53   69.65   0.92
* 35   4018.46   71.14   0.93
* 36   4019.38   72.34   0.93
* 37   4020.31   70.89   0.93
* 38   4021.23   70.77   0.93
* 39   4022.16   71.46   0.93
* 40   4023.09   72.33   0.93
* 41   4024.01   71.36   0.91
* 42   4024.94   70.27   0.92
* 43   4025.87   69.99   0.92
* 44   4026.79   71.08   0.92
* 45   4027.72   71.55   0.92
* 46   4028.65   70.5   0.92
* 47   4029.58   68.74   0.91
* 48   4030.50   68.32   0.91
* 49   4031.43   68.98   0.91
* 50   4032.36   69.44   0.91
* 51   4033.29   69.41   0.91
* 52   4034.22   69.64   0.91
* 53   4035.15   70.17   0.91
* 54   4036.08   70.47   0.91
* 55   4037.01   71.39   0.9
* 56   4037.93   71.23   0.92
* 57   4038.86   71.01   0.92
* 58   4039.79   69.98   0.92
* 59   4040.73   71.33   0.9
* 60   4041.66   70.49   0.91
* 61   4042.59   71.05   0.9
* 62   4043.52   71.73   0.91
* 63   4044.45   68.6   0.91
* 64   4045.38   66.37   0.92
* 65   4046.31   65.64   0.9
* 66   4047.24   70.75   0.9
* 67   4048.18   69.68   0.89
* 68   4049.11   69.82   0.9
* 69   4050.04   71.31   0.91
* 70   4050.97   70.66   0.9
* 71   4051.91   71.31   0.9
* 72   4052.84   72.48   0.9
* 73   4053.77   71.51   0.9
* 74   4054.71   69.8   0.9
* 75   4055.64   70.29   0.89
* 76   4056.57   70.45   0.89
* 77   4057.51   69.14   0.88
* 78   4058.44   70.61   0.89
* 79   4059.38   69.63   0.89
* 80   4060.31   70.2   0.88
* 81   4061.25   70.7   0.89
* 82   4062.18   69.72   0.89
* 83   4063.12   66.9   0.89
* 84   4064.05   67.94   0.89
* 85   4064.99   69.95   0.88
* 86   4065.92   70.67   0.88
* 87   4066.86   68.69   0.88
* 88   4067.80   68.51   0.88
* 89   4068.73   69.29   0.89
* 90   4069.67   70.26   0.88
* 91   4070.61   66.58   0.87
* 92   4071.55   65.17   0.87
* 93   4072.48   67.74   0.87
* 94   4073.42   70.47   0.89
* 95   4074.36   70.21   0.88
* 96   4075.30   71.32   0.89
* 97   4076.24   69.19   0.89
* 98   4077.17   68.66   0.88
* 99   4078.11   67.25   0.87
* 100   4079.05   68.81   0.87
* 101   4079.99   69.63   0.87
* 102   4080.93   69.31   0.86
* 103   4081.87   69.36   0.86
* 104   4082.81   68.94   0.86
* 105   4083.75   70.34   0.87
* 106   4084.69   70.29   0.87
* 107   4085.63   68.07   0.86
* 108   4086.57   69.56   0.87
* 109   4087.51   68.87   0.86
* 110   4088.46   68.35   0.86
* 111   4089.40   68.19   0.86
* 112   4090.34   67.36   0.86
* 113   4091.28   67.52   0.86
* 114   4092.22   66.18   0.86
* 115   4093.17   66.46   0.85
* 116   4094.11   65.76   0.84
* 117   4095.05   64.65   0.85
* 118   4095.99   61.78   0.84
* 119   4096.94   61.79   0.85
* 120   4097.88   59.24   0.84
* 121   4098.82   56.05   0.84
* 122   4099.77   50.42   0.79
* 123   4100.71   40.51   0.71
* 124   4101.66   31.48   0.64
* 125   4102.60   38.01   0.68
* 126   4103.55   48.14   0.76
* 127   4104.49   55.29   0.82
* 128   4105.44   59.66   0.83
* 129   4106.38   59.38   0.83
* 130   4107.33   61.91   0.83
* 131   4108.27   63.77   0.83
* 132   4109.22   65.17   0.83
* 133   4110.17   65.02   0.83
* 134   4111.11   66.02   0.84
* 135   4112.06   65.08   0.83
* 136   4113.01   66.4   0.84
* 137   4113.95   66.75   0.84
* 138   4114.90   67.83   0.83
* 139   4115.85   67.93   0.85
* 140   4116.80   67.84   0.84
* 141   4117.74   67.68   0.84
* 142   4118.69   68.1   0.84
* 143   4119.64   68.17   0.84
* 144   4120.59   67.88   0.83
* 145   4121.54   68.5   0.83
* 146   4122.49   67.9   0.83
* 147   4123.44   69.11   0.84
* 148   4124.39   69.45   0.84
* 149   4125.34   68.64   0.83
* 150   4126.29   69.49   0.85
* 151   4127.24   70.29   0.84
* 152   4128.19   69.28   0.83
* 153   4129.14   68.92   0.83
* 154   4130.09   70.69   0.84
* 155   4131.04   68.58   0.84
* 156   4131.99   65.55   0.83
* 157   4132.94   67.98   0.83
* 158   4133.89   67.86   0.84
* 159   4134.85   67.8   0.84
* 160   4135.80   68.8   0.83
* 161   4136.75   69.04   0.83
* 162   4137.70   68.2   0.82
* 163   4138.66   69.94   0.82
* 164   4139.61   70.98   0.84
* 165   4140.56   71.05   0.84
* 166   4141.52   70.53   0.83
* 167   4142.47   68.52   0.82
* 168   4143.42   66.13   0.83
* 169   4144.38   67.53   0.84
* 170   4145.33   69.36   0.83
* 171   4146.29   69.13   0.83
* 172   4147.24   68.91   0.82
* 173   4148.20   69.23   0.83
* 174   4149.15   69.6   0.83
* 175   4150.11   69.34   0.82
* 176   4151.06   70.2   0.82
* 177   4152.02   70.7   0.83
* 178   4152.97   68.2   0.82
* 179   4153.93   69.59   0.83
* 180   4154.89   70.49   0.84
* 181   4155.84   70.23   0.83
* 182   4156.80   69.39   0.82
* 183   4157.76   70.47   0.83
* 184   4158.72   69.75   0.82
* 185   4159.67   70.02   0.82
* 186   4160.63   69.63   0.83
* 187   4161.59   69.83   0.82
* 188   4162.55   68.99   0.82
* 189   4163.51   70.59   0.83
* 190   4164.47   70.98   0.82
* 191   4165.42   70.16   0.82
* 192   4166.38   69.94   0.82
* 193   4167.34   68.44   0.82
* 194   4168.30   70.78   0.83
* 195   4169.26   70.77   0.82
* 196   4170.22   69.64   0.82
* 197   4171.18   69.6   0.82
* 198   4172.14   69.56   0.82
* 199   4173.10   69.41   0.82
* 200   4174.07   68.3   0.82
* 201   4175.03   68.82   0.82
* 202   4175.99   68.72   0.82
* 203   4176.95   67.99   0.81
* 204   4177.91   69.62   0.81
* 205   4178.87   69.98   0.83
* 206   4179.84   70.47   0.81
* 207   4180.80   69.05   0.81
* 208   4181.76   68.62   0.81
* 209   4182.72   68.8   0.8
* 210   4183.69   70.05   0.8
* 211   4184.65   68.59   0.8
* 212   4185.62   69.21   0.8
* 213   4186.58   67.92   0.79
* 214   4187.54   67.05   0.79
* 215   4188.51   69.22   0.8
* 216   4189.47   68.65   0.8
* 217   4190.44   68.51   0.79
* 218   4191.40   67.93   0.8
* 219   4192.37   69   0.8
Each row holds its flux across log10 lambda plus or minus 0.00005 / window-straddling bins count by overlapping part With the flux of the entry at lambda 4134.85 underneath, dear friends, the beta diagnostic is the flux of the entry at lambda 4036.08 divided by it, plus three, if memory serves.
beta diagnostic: 4.04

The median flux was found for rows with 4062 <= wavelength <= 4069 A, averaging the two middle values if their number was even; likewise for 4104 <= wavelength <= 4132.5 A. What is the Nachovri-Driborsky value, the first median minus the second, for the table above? 1.1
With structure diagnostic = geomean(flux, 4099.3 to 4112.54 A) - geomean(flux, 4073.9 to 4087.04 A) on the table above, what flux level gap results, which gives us -16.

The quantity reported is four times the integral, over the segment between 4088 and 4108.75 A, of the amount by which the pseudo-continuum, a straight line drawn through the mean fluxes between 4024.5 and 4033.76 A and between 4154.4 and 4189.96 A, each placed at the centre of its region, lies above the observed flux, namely 945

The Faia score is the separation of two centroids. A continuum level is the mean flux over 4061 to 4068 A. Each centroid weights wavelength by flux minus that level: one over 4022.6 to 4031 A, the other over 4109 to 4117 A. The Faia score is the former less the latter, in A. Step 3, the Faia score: -86.9 A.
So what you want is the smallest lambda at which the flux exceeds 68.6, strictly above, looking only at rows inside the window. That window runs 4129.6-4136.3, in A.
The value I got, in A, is 4130.09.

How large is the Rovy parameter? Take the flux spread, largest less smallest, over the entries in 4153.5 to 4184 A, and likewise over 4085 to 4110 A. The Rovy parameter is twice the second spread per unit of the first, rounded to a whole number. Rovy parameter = 25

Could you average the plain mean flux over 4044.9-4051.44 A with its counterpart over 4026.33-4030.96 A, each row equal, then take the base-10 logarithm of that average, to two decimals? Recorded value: 1.84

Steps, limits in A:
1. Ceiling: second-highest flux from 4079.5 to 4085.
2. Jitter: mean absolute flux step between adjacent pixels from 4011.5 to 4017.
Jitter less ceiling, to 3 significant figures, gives -69.2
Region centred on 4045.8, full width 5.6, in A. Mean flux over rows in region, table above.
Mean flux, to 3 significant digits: 68.8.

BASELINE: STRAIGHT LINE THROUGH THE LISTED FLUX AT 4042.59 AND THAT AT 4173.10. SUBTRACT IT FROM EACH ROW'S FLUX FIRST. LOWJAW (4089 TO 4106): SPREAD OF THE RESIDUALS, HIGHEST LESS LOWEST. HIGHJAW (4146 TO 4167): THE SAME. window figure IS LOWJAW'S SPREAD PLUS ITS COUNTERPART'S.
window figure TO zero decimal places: 39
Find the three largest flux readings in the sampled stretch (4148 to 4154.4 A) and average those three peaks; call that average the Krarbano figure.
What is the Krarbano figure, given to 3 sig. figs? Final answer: 70.2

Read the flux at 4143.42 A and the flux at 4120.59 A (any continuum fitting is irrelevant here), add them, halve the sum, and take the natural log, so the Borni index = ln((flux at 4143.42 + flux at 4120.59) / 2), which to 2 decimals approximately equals 4.20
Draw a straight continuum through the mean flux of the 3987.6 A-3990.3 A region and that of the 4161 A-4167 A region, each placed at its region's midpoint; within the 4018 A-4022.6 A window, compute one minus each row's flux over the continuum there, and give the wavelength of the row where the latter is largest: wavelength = 4021.23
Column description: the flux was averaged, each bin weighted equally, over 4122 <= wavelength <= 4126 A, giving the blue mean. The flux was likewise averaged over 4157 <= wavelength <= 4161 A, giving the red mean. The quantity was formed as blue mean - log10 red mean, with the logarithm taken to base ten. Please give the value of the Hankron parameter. 66.9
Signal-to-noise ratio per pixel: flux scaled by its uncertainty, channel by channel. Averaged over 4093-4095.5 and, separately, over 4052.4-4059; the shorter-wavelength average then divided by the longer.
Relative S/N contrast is 1.02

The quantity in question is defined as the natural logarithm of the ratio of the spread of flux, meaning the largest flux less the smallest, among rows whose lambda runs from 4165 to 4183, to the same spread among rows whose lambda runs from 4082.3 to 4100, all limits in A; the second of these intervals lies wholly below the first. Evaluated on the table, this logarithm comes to -2.0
